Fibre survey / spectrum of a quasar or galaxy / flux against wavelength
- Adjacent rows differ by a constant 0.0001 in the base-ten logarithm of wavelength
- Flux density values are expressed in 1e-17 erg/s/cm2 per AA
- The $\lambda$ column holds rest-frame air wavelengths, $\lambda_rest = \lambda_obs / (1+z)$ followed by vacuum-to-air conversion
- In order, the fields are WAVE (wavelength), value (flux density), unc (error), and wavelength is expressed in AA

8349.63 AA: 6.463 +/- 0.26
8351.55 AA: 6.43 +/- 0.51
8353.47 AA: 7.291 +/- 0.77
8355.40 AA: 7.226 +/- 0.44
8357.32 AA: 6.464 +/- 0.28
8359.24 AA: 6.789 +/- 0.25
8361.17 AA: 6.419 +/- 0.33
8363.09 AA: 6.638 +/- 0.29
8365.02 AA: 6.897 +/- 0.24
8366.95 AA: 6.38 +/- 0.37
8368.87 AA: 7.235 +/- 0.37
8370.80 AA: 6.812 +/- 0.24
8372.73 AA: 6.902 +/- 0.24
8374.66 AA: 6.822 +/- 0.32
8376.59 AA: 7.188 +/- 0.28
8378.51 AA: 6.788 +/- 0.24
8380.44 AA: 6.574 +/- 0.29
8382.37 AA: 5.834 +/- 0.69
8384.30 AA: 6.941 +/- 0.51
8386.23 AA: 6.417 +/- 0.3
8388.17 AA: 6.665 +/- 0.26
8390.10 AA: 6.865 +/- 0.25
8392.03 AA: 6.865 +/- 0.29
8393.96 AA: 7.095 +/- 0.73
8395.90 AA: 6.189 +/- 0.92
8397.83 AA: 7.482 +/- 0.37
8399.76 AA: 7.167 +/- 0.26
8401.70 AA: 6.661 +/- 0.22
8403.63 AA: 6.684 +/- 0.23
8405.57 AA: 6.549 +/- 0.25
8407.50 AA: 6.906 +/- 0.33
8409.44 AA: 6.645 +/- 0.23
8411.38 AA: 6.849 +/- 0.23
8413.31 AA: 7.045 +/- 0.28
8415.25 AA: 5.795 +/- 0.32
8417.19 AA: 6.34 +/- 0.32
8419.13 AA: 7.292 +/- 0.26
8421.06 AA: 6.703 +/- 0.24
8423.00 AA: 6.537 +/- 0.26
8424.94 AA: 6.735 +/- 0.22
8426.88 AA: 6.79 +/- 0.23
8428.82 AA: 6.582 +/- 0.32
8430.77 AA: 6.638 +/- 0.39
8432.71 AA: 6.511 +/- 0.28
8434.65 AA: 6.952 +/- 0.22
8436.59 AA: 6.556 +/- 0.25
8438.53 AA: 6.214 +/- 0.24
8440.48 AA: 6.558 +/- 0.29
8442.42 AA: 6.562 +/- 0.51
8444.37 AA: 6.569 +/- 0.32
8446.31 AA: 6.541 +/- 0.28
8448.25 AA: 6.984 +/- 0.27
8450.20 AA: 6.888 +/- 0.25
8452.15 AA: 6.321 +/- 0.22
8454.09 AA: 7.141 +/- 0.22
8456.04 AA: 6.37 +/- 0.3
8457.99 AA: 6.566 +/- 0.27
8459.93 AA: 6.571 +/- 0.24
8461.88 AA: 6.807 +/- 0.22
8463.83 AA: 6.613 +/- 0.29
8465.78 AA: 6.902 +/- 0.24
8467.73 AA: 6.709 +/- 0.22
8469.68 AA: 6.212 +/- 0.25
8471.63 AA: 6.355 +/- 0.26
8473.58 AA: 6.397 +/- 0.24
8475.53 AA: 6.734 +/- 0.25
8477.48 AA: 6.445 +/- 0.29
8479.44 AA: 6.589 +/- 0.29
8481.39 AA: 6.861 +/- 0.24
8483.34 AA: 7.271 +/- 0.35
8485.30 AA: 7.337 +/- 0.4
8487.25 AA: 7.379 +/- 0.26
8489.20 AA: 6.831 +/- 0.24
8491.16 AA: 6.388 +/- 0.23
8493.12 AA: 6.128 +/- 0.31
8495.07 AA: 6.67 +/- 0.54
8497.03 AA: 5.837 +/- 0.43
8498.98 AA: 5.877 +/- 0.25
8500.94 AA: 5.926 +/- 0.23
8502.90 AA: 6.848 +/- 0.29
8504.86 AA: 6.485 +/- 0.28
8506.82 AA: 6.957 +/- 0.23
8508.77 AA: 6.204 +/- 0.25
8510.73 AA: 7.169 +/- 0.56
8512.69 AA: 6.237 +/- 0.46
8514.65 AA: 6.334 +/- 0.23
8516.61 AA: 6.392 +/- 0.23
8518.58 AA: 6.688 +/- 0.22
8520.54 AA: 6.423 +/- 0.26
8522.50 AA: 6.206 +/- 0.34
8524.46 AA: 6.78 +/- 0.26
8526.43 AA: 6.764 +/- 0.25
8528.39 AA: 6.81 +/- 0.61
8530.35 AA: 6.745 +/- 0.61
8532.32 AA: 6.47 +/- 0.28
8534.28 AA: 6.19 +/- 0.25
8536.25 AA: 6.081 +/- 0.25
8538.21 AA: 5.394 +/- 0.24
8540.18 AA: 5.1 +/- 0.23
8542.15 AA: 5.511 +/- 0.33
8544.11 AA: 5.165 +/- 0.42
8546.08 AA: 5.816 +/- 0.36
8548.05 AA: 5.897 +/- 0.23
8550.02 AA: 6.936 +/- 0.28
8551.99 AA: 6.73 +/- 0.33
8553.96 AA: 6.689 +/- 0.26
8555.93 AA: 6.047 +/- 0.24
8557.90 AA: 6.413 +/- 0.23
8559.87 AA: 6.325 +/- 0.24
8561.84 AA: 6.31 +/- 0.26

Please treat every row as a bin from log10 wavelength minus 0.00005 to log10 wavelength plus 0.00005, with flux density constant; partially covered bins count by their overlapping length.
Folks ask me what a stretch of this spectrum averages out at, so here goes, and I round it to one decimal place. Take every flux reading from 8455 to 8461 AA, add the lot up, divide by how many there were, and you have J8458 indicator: 6.5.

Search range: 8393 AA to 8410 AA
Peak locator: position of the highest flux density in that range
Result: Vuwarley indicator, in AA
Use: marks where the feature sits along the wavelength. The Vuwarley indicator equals 8397.83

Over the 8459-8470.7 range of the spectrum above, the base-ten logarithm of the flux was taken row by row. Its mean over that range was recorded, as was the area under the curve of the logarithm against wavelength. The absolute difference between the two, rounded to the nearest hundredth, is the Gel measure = 8.79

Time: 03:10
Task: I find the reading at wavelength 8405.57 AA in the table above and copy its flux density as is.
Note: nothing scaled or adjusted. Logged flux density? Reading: 6.549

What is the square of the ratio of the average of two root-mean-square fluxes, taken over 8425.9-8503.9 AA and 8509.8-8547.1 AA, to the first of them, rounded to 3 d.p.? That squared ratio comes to 0.945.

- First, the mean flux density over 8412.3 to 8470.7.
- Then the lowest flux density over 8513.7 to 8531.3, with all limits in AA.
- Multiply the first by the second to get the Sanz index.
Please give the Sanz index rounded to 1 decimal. 41.2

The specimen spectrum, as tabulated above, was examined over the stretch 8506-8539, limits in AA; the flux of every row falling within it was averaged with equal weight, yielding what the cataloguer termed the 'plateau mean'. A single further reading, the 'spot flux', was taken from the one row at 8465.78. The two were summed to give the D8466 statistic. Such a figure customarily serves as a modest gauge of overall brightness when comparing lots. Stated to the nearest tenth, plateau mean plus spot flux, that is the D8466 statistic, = 13.4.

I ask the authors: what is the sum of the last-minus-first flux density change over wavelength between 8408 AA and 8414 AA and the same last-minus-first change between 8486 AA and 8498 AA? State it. -1.1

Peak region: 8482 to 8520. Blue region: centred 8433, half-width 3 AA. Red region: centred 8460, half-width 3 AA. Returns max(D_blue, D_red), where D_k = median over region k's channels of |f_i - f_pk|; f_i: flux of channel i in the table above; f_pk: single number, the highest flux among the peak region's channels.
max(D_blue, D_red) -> 0.81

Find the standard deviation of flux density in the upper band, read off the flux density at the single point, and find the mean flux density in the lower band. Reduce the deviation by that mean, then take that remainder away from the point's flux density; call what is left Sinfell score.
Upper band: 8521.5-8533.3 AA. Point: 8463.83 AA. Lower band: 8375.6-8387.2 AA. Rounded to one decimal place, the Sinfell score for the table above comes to 13.0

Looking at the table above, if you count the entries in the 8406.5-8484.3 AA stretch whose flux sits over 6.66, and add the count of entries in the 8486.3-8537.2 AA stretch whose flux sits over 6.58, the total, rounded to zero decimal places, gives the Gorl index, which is 28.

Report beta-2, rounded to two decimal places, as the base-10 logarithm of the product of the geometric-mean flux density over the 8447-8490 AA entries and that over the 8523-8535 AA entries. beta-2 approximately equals 1.65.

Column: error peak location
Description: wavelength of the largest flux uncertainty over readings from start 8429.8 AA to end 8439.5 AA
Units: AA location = 8430.77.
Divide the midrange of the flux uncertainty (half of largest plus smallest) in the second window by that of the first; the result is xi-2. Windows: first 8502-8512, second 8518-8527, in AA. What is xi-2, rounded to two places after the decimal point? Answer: 0.71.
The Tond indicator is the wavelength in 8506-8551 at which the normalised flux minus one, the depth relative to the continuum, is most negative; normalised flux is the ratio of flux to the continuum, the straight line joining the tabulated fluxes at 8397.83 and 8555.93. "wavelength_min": 8540.18 AA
